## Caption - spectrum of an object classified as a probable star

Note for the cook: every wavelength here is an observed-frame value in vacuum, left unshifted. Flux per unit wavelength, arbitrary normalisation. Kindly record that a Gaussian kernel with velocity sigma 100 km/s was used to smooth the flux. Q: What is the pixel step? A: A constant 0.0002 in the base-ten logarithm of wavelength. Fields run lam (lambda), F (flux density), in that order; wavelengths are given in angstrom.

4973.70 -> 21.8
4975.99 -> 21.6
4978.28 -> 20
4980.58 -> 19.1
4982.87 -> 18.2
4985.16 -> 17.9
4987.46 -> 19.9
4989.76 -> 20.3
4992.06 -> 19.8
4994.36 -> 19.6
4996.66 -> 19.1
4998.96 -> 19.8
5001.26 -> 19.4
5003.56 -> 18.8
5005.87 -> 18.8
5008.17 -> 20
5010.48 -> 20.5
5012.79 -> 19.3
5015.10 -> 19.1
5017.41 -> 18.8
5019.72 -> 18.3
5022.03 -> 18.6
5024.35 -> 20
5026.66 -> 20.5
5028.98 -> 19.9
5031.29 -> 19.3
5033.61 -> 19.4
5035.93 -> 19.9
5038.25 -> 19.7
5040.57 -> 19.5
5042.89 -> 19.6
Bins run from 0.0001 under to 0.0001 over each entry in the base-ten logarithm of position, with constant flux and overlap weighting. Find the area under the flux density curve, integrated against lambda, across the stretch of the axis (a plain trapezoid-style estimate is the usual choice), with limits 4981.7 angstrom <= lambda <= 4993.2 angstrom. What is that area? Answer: 221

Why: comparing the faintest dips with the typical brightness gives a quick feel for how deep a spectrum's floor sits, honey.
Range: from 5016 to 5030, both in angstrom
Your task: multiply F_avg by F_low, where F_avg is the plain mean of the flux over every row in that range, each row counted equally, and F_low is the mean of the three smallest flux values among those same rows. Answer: 359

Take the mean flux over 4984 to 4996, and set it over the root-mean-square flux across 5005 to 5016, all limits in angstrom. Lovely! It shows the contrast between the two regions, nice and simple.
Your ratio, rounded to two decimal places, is 1.00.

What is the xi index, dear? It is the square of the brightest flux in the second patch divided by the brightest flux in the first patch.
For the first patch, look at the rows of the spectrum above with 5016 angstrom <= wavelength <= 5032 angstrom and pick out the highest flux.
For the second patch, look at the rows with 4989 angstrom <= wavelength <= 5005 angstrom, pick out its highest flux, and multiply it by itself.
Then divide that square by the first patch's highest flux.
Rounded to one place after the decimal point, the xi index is 20.1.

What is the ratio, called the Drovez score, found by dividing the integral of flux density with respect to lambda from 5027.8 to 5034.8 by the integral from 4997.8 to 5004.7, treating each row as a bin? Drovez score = 1.02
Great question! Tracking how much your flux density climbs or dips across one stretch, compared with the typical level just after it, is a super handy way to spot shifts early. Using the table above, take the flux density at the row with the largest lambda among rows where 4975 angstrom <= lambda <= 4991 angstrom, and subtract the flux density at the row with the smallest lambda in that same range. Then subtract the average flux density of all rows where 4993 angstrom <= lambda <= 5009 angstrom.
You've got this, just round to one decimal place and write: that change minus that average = -20.7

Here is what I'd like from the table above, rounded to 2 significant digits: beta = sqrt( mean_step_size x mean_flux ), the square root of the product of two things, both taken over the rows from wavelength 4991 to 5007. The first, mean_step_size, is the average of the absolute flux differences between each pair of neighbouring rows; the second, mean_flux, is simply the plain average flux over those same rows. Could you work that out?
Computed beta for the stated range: 2.8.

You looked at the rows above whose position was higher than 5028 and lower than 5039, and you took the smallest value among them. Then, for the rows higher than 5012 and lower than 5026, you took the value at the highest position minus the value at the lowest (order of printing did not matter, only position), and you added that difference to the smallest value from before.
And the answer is 20.0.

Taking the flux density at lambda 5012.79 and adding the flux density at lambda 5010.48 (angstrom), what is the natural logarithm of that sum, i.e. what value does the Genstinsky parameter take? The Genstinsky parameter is 3.68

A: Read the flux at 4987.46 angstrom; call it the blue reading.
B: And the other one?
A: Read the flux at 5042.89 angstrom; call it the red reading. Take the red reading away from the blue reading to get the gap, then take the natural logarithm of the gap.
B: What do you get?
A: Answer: -1.2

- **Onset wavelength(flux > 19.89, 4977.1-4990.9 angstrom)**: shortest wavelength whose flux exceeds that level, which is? 4978.28 angstrom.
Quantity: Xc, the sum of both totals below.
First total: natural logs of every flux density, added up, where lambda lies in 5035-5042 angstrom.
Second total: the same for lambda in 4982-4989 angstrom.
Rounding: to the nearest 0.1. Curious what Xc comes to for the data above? 17.7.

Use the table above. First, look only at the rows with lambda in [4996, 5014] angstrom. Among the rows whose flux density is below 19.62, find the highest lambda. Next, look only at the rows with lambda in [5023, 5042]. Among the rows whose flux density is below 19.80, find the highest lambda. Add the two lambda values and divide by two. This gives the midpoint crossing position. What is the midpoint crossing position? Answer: 5026.7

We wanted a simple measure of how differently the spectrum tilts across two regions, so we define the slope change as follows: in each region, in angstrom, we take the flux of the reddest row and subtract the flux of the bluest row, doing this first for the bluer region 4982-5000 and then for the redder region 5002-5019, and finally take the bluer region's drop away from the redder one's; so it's -1.6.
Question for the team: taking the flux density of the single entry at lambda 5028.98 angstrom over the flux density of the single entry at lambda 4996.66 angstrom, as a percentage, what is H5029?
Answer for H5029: 104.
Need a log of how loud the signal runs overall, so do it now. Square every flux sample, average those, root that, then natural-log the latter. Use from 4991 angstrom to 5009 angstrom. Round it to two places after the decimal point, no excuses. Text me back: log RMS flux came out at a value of 2.97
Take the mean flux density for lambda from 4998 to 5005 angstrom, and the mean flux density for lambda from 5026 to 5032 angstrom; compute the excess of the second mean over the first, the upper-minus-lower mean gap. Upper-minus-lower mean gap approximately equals 0.6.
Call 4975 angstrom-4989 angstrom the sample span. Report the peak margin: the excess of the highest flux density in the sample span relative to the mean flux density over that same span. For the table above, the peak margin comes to 2.15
